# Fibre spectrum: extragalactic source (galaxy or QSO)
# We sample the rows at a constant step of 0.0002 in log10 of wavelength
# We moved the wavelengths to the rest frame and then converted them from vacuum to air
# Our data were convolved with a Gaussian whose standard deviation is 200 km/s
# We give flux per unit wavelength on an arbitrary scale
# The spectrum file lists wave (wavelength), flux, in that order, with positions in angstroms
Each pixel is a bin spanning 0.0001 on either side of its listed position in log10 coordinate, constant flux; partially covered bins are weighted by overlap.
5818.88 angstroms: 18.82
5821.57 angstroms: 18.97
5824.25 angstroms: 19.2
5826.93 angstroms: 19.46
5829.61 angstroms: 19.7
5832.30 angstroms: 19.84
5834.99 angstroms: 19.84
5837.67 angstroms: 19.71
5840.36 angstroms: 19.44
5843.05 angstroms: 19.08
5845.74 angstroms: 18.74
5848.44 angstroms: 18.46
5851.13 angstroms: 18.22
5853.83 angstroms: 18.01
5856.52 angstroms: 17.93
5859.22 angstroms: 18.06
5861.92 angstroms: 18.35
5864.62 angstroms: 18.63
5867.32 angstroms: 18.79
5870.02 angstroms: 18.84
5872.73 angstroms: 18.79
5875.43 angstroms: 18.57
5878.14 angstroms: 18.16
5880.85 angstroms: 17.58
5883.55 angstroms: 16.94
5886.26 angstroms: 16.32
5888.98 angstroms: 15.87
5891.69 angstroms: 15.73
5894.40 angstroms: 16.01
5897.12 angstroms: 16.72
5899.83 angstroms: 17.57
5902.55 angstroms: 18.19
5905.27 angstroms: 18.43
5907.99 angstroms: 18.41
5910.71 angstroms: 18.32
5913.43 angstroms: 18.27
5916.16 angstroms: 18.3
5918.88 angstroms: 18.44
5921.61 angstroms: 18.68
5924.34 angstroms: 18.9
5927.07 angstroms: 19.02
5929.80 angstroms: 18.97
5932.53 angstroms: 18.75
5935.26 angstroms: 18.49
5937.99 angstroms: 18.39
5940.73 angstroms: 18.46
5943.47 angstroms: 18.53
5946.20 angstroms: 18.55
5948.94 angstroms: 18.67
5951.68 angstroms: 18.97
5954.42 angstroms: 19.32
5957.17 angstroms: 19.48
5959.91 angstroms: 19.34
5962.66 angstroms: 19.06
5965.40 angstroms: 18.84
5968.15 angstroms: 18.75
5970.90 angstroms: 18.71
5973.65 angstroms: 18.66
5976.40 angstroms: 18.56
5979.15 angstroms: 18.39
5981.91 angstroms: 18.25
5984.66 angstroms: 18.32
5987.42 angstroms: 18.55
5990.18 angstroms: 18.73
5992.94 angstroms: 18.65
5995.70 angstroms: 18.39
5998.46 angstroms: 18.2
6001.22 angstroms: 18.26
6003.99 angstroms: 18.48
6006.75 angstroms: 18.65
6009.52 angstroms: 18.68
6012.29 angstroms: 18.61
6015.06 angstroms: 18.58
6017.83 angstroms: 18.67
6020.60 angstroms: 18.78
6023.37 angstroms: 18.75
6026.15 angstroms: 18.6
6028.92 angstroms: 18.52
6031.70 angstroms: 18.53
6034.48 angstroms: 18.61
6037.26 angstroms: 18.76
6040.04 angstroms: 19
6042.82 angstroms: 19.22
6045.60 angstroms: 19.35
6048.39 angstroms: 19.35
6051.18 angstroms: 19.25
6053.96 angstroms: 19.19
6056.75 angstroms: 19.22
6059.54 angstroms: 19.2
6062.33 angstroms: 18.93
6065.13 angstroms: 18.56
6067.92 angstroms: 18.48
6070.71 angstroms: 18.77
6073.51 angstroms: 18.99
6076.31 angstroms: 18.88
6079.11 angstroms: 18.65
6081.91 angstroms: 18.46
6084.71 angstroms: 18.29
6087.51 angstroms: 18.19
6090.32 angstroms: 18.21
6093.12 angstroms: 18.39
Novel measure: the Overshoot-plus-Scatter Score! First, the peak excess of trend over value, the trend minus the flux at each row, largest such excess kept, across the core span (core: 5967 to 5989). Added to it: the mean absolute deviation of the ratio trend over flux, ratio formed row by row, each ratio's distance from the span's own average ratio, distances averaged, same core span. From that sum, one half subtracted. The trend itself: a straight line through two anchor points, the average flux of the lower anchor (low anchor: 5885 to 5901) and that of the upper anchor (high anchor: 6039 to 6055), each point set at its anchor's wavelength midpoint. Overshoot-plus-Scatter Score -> -0.72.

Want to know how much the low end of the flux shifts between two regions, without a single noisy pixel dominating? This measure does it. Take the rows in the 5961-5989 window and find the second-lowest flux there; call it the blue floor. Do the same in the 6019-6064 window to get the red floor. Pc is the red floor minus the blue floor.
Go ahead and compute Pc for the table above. 0.2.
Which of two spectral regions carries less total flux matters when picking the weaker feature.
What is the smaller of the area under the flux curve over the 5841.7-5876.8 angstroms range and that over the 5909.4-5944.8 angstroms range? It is 649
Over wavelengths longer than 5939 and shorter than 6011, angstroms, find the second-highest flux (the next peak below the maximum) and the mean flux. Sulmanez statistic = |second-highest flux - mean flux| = 0.67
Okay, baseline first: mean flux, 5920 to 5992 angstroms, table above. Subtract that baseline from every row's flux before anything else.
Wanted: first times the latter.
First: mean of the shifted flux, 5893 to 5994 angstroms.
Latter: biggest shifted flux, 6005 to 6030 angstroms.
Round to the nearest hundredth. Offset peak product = -0.01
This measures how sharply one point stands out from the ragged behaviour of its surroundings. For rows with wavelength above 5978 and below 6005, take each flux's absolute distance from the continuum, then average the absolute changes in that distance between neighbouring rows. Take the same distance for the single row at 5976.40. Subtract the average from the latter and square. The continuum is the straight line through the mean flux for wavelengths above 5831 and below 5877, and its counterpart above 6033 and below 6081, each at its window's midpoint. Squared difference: 0.03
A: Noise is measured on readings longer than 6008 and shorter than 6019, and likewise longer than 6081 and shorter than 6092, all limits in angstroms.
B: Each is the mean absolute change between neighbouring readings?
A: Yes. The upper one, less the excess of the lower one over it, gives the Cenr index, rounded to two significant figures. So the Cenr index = 0.13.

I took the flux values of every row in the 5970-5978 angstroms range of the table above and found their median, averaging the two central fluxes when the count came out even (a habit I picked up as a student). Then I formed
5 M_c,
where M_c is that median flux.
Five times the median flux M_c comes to 93.3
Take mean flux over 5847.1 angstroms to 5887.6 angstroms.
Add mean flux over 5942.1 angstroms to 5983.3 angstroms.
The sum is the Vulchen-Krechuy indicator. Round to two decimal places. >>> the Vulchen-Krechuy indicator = 36.92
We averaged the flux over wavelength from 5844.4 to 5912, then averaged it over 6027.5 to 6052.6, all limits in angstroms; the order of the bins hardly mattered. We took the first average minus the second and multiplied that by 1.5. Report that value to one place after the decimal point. -1.7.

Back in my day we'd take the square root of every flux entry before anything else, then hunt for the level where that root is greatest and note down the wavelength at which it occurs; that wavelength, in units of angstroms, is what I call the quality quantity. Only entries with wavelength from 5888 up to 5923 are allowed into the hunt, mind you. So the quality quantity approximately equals 5921.61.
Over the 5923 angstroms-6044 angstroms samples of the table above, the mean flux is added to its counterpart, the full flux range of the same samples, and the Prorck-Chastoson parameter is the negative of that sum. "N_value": -20.0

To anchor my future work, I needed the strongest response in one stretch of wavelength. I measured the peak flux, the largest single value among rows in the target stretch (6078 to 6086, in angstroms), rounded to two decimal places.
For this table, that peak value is 18.65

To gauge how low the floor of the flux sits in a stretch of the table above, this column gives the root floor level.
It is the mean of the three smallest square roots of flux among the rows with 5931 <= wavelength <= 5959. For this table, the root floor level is 4.295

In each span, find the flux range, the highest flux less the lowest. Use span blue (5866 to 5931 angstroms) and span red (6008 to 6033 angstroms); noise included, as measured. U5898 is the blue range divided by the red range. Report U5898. 13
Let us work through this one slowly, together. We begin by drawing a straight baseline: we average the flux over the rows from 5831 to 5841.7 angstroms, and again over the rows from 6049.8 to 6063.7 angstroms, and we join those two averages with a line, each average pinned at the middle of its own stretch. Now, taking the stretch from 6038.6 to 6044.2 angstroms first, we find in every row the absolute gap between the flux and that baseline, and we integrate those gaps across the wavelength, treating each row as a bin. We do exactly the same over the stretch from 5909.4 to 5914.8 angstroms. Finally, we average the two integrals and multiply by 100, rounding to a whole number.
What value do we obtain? 365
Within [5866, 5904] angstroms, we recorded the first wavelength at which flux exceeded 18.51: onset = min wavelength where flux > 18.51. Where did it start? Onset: 5867.32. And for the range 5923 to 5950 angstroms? 5924.34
